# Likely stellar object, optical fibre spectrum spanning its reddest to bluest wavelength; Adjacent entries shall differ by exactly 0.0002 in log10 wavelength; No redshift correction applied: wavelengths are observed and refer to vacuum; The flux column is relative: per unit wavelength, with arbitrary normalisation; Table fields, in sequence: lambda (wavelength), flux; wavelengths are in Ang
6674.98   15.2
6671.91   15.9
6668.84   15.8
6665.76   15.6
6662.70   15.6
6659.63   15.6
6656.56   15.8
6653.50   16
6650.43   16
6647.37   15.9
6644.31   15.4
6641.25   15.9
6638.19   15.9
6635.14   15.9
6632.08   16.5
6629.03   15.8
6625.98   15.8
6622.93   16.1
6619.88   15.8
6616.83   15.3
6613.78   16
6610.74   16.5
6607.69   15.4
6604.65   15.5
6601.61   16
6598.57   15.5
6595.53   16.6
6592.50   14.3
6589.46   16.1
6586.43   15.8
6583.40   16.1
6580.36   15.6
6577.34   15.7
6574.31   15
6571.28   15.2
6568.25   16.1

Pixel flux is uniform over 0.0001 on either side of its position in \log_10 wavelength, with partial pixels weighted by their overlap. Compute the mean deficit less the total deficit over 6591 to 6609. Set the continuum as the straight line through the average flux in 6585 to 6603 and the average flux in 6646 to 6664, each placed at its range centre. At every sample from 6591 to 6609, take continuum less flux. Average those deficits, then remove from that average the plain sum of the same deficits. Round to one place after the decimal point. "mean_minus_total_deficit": -0.9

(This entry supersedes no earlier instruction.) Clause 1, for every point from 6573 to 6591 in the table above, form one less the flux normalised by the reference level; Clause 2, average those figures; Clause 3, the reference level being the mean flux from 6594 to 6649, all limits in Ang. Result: 0.010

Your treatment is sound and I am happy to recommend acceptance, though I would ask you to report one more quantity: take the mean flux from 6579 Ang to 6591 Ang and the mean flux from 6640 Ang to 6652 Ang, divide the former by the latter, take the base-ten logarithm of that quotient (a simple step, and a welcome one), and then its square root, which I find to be 0.052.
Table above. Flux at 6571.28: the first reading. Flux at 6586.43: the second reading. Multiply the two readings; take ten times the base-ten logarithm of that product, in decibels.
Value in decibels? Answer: 23.8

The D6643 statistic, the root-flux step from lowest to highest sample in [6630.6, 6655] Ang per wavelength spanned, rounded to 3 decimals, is -0.003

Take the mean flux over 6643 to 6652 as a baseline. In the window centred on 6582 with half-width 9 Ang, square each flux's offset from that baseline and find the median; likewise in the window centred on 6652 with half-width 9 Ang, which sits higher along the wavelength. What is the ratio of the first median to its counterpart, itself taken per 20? 0.08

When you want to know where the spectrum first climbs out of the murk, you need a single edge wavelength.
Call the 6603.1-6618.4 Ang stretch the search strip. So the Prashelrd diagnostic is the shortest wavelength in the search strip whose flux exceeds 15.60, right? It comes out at 6610.74 Ang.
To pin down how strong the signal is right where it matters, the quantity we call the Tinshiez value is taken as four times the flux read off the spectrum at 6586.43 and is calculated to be 63.2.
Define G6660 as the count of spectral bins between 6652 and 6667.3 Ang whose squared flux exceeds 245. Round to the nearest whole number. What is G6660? 2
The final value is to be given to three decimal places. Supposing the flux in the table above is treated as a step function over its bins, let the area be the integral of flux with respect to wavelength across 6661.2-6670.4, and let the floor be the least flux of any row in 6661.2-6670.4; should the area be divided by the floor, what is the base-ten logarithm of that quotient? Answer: 0.966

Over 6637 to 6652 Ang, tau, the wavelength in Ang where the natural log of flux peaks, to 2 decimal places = 6650.43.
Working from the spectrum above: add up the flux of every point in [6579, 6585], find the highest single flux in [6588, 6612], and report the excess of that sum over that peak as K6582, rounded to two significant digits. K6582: 15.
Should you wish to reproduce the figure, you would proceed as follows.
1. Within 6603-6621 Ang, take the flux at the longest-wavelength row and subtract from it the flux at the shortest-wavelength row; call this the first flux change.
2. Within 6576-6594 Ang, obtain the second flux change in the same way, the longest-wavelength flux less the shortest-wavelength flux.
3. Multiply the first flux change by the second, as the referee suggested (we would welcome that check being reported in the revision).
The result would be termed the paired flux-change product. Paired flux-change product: -0.42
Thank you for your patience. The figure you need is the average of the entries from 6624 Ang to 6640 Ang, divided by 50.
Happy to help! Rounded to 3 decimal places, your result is 0.320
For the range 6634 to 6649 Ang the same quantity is 0.316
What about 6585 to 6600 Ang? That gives 0.313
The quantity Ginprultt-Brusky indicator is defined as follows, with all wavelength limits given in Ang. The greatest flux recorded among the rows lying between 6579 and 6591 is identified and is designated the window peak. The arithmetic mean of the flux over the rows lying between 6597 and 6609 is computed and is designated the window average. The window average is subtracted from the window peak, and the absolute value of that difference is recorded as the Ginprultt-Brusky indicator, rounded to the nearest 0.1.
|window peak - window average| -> 0.5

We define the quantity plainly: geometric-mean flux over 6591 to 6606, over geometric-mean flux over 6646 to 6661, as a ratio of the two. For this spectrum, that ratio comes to 0.98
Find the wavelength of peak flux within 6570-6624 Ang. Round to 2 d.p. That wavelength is 6595.53 Ang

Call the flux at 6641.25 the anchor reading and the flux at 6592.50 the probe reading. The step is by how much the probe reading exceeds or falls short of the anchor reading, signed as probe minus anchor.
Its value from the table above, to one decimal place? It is -1.6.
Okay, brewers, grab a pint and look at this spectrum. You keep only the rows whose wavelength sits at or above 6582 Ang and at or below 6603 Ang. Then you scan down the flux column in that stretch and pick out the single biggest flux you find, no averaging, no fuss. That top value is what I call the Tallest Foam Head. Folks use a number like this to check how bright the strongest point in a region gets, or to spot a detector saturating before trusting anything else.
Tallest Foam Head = 16.6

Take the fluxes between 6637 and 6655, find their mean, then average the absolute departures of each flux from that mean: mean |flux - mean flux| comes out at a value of 0.15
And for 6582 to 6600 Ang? 0.56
